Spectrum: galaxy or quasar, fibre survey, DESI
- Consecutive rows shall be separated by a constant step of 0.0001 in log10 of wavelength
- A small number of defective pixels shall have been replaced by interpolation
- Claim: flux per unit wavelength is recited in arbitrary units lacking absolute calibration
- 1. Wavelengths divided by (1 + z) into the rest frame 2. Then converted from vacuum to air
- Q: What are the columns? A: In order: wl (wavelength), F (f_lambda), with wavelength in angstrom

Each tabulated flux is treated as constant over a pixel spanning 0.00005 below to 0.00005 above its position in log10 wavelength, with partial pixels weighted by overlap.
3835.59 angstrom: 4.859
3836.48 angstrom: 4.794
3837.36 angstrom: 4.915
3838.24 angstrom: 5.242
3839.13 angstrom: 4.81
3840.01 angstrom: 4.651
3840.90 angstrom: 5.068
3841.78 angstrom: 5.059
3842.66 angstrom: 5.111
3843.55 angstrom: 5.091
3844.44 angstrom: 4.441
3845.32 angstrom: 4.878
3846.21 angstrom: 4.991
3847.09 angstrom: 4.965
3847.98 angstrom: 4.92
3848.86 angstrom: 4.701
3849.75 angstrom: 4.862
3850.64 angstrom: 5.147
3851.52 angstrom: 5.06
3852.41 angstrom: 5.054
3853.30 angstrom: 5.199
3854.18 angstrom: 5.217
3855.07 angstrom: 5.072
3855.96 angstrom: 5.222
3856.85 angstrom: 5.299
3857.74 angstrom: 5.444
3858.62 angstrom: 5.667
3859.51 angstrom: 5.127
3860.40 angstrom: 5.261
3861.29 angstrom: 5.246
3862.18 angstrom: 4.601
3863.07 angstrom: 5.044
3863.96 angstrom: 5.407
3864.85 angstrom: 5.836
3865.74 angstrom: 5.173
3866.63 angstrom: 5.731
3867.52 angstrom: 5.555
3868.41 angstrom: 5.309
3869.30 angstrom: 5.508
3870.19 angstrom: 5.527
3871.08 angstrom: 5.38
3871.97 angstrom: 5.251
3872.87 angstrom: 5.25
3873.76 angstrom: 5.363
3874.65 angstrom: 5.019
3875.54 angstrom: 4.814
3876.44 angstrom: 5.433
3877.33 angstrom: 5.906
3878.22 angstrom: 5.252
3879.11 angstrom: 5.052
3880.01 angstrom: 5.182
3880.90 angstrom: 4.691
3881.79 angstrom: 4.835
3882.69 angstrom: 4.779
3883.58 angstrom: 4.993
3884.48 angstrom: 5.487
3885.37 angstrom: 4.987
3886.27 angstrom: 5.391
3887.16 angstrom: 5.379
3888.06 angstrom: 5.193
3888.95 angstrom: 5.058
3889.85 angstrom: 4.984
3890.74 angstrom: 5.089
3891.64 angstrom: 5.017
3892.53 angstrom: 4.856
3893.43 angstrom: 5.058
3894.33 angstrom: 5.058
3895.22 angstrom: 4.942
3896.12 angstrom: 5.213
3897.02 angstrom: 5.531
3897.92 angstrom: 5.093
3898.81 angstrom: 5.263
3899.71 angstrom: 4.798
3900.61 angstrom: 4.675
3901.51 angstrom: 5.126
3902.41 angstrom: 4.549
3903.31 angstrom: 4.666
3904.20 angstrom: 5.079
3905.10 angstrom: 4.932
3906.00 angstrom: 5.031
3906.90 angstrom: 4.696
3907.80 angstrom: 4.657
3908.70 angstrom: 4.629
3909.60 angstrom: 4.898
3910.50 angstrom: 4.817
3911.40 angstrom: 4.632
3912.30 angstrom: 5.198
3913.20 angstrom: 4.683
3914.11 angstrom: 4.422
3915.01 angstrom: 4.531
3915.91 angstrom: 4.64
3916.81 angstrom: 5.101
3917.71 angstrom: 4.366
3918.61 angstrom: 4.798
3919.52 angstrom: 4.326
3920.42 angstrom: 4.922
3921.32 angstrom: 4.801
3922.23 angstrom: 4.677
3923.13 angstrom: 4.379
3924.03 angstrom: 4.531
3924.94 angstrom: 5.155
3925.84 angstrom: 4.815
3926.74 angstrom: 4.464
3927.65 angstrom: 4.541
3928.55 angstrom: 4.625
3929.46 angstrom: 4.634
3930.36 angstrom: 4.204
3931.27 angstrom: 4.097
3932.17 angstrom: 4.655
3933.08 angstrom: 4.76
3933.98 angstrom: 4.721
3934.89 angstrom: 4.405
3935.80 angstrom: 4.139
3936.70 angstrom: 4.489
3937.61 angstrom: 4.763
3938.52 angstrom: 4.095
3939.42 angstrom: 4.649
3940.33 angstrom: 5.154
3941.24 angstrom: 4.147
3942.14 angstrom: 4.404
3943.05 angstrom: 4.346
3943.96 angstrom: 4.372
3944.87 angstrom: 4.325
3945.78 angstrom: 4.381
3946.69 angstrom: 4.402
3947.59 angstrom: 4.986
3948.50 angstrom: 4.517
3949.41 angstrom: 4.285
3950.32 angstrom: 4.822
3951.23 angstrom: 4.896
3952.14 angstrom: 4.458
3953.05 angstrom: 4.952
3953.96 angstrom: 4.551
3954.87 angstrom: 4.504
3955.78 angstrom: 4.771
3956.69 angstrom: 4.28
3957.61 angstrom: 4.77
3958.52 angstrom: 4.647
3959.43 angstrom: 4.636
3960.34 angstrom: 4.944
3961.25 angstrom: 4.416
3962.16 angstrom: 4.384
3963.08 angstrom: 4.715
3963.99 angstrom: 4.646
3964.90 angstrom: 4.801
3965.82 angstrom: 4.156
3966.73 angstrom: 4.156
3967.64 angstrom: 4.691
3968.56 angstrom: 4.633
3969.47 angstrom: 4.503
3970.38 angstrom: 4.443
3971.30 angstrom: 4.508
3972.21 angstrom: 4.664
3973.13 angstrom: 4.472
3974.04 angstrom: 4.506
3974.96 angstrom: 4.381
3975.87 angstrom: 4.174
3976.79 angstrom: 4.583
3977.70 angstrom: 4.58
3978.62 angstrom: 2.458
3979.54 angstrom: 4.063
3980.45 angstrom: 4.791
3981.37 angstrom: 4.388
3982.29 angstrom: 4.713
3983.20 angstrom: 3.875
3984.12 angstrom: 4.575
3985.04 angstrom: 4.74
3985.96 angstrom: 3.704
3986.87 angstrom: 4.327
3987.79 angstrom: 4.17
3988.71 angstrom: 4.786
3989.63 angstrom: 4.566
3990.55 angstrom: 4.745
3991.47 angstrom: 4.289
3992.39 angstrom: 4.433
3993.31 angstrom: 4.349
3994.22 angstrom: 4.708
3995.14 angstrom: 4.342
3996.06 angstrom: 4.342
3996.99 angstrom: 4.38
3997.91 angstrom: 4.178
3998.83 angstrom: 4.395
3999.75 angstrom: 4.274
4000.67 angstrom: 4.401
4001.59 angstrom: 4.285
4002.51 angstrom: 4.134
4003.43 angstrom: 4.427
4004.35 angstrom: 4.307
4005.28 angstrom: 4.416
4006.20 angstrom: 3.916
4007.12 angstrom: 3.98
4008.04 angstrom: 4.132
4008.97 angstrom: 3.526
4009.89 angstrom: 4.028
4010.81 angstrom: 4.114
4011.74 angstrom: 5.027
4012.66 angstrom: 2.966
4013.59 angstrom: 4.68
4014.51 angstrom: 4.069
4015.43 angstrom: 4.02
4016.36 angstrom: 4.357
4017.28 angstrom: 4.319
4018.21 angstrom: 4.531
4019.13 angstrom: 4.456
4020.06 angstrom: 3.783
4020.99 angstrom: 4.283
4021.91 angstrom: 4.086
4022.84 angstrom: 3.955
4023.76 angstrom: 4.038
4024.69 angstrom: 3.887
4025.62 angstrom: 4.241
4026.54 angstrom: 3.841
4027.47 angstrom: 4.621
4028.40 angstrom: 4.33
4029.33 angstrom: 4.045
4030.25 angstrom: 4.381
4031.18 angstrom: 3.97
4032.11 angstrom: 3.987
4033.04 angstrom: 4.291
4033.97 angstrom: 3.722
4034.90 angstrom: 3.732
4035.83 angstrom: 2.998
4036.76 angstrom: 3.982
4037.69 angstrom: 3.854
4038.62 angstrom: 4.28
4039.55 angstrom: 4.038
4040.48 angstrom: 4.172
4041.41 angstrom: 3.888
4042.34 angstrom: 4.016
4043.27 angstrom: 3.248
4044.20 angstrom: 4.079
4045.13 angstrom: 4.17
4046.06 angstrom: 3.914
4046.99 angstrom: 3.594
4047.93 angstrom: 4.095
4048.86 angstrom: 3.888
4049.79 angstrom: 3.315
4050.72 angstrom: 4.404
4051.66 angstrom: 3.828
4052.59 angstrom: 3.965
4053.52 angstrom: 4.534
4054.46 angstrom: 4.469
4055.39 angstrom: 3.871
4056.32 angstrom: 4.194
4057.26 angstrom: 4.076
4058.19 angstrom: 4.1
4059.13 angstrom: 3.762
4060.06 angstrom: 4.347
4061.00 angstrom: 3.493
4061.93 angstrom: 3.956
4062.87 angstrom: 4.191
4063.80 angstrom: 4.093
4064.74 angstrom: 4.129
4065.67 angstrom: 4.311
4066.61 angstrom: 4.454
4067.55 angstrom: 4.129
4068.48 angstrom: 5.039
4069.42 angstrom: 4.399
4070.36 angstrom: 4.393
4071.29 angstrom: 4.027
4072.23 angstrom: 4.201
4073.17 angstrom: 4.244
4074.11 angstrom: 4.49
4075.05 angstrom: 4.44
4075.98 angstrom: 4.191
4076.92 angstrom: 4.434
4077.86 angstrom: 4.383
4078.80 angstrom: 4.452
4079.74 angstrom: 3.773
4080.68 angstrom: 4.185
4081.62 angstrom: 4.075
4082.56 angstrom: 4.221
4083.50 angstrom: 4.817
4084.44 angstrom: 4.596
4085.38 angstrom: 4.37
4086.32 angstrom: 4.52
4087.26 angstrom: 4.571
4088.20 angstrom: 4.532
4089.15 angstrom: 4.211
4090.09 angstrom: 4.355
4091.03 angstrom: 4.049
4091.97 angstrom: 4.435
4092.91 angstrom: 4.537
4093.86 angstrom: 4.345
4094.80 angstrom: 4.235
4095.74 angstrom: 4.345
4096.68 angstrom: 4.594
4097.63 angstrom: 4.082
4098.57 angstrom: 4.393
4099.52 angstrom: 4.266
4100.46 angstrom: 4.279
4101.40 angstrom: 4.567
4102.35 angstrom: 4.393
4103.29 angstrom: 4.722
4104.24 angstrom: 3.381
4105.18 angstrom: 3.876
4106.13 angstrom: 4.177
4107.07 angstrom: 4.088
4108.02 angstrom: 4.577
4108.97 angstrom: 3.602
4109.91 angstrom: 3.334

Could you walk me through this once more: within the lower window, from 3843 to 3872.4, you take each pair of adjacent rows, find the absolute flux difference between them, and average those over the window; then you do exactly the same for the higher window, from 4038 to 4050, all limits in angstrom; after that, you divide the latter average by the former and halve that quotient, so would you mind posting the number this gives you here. 0.76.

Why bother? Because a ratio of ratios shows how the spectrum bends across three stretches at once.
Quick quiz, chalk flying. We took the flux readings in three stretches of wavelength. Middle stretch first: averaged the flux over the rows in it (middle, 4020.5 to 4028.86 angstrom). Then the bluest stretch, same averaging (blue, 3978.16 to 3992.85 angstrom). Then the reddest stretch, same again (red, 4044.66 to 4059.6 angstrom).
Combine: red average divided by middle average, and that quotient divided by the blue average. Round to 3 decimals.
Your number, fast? 0.226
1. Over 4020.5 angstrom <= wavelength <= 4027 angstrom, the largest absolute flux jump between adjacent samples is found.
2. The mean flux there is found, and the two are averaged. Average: 2.22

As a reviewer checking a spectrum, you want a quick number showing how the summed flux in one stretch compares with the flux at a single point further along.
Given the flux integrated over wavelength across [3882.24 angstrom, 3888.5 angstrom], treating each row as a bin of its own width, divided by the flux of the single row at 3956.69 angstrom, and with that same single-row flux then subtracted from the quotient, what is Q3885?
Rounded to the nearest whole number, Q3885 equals 3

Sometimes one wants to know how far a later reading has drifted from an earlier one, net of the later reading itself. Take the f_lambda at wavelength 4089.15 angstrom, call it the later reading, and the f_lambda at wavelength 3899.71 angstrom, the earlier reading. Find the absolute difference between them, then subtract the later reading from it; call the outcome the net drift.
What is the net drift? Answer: -3.6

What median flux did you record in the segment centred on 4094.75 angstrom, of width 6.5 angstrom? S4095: 4.3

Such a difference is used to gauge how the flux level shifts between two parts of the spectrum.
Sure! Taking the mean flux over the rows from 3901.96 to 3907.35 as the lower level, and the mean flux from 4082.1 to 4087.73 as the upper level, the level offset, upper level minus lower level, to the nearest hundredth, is -0.31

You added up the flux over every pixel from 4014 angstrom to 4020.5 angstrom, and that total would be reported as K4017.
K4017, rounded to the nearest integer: 30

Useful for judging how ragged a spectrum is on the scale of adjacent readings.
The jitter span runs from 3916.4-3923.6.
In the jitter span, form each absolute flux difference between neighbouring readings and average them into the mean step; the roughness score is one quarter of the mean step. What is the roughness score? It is 0.10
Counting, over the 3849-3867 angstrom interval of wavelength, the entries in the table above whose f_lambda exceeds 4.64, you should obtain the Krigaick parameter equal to 19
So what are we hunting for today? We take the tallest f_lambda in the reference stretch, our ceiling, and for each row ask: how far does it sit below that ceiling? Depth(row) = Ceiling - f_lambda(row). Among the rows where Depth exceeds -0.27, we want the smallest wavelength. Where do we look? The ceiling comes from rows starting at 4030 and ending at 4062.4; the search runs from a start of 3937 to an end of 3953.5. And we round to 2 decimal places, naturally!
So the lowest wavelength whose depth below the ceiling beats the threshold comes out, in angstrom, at 3937.61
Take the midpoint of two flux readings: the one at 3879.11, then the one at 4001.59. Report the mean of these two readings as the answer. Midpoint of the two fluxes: 4.67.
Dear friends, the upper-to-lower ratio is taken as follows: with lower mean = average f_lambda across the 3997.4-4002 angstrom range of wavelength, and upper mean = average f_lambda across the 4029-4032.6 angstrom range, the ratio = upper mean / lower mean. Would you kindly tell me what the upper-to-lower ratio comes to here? 0.951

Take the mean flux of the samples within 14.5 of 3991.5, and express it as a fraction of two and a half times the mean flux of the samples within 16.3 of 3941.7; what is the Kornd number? 0.381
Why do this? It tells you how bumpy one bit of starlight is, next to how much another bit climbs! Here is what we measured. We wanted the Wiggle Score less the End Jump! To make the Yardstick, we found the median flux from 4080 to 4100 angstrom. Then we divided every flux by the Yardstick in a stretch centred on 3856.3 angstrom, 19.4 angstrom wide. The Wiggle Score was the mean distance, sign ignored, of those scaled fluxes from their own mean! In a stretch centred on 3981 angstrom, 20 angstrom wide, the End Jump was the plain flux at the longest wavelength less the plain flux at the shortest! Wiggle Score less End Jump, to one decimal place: -0.2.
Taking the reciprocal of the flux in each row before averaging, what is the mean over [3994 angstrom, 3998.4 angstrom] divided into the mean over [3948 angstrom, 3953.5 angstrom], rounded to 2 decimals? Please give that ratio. 0.94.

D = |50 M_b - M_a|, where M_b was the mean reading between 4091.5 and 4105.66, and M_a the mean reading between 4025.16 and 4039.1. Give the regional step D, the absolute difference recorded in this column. 211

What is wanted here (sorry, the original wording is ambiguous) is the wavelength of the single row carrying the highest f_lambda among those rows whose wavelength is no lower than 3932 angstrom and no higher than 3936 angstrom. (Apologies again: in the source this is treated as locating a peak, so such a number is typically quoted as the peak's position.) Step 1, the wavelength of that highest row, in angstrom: 3933.08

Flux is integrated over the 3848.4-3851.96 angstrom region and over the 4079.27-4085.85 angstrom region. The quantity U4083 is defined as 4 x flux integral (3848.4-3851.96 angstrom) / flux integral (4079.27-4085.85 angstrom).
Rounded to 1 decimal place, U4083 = 2.5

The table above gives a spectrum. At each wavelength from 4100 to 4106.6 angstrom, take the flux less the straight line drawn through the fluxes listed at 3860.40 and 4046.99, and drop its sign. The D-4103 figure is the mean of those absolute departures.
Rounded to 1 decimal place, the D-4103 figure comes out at 1.1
